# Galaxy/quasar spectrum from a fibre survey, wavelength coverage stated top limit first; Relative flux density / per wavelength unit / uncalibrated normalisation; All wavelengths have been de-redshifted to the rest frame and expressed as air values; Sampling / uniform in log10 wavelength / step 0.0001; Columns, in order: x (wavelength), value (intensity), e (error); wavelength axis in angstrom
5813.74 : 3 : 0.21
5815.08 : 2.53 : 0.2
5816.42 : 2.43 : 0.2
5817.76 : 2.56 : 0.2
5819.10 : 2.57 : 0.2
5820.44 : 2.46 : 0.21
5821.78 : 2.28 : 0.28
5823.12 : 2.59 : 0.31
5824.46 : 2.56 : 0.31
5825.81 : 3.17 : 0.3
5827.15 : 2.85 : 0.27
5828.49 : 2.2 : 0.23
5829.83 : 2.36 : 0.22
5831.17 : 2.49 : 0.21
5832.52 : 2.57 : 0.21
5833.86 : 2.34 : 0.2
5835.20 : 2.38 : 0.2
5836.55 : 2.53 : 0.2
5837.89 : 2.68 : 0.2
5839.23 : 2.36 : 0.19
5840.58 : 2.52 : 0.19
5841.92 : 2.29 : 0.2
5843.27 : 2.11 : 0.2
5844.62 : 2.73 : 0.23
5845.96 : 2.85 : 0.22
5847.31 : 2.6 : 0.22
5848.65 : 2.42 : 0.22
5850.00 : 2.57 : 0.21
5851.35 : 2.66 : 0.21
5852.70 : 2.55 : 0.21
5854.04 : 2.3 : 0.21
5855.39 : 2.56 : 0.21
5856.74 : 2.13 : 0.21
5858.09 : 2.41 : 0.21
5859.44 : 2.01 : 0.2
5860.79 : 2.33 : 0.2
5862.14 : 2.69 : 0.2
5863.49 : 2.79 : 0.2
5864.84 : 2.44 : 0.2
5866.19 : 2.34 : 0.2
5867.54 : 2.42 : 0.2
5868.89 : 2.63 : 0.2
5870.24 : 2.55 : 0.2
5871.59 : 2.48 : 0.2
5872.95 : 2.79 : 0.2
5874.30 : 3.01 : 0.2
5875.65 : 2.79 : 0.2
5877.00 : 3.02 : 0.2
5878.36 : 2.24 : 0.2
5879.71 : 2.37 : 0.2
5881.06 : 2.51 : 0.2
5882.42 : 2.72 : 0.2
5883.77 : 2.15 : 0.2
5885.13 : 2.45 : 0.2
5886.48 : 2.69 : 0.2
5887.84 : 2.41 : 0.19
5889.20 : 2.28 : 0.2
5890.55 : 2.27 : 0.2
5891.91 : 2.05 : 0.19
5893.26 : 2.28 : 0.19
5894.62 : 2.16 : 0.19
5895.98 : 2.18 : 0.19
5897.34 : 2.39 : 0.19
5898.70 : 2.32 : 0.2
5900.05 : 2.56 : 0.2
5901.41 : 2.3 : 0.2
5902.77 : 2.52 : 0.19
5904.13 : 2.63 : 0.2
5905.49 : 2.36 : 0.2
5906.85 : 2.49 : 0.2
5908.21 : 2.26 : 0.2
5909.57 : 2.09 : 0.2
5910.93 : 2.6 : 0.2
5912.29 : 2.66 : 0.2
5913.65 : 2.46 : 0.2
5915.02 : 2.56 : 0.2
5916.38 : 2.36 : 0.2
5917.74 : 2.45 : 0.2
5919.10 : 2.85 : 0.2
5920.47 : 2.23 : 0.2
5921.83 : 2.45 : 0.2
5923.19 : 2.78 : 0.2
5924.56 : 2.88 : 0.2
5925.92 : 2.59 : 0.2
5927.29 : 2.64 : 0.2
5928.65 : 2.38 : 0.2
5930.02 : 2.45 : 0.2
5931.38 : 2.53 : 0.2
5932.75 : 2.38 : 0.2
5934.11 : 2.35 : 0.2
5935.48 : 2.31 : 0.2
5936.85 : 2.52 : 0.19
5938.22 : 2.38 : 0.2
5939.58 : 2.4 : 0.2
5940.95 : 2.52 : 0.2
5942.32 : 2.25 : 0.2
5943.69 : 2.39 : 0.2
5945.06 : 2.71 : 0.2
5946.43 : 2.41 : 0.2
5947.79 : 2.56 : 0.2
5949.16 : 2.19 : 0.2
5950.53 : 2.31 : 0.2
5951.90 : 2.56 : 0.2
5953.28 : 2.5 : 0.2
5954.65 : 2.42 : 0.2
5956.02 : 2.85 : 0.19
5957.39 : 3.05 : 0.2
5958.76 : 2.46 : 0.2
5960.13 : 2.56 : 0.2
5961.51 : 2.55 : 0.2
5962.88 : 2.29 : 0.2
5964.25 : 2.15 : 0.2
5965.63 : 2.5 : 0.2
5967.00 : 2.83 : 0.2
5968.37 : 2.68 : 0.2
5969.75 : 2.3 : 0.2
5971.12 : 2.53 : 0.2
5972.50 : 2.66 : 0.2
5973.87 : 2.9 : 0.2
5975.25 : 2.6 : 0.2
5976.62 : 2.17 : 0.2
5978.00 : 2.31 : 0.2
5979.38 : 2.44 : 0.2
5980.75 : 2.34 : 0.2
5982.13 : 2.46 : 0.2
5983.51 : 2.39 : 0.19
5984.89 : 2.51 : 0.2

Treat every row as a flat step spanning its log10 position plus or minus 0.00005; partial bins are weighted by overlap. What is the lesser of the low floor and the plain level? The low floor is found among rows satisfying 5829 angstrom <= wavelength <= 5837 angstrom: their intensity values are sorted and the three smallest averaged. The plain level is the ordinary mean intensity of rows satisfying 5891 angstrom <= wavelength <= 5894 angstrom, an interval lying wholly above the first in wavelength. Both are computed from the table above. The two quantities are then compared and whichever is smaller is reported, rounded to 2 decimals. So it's 2.17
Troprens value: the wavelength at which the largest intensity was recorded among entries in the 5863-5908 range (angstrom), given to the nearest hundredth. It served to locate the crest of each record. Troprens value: 5877.00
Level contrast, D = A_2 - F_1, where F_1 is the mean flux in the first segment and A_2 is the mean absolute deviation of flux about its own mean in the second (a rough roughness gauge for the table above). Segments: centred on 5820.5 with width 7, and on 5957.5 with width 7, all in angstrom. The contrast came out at -2.27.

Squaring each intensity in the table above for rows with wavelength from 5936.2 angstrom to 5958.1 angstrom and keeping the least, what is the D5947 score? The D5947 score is 4.8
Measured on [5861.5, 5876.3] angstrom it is 5.5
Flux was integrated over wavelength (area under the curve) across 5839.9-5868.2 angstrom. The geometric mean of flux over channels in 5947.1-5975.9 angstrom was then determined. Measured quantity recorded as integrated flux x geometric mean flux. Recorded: 177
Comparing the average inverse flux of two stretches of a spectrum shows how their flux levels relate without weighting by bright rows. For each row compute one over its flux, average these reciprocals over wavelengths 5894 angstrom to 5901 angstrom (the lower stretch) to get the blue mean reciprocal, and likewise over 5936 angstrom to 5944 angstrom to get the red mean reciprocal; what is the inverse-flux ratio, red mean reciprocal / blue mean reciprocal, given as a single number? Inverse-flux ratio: 0.96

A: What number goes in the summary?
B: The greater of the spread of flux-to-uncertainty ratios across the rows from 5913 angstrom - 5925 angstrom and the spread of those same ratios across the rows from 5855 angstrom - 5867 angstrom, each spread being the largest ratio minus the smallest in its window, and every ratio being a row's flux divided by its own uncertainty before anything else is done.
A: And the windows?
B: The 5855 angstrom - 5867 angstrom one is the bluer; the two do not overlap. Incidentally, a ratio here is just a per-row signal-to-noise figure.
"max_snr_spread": 3.90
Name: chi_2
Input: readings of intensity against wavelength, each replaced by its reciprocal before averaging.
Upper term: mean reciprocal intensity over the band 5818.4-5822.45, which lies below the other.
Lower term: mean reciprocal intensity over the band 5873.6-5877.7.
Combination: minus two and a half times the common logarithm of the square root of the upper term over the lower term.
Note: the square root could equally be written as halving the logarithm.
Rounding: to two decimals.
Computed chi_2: -0.10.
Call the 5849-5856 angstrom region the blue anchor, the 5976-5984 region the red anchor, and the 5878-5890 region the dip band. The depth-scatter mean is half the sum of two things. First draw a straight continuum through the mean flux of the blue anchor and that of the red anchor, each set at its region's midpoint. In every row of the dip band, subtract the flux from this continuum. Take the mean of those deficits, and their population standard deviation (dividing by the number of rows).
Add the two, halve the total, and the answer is 0.12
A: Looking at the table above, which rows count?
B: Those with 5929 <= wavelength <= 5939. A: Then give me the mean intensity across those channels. 2.42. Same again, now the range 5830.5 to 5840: 2.48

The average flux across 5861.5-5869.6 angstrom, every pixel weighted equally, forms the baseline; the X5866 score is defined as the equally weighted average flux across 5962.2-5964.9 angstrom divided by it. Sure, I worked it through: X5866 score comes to 0.87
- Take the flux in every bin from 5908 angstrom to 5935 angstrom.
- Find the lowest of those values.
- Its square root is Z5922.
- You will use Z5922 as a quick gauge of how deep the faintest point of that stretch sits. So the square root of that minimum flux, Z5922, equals 1.446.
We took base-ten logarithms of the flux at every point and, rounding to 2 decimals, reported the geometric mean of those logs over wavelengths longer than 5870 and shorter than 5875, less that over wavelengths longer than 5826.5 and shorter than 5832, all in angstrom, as 0.04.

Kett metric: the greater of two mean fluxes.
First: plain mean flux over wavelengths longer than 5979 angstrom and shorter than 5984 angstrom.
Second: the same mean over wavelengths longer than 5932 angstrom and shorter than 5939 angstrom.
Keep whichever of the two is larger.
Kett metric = 2.41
